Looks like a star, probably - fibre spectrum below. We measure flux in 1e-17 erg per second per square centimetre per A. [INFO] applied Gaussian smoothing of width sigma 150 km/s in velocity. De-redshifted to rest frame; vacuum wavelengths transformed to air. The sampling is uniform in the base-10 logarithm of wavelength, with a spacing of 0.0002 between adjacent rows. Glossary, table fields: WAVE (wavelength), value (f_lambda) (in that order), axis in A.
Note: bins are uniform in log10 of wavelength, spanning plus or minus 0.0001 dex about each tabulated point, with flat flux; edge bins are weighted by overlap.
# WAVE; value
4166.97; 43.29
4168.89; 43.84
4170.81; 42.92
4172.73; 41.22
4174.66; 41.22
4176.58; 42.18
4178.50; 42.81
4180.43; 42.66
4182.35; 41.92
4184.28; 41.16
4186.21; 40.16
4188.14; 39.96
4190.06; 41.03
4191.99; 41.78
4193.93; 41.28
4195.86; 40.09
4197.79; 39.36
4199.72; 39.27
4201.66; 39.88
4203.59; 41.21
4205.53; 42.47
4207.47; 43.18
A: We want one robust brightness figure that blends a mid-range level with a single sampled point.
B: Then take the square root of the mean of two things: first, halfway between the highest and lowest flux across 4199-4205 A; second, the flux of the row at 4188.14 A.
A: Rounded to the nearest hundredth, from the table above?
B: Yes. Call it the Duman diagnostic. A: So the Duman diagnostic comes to 6.33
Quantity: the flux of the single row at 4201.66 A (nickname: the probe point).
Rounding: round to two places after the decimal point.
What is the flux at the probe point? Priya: 39.88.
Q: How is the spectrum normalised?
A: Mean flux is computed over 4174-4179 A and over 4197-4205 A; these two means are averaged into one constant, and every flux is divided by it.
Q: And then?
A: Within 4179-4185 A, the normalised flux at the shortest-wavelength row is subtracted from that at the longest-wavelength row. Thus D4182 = -0.037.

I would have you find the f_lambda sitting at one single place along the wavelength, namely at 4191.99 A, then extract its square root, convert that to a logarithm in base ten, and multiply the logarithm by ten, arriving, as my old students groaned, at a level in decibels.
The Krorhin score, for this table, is 8.10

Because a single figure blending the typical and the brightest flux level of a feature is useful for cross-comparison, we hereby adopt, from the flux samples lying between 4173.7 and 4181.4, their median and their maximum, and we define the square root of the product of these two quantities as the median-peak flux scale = 42.6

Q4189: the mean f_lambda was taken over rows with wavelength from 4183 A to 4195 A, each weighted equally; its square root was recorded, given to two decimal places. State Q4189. 6.39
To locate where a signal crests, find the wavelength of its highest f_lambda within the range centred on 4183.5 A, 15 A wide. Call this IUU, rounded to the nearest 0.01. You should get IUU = 4178.50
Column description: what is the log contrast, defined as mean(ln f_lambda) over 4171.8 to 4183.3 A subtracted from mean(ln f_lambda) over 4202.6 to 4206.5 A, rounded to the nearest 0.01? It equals 0.00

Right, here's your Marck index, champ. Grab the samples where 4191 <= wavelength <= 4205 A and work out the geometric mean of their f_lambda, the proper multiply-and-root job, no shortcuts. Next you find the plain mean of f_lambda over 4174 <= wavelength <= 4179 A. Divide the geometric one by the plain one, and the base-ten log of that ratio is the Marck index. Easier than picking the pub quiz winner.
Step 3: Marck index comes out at -0.018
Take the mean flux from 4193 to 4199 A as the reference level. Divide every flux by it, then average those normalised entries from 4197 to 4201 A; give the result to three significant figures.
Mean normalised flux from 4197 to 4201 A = 0.977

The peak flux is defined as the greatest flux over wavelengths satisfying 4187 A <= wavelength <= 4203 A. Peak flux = 41.78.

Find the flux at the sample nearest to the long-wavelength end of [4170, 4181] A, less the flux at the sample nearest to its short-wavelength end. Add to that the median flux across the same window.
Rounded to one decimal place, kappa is 42.2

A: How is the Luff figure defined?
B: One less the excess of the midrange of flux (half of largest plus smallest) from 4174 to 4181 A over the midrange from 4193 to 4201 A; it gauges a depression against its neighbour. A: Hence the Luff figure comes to -0.7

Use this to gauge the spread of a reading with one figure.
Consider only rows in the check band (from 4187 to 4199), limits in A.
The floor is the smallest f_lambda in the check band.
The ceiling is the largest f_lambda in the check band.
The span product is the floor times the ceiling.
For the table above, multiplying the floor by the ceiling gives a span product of 1644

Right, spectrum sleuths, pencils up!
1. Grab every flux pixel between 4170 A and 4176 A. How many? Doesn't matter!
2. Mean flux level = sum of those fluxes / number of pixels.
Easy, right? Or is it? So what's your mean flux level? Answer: 41.8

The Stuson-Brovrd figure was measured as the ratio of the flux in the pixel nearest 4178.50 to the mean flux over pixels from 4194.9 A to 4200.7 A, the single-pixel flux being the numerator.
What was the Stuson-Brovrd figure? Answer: 1.08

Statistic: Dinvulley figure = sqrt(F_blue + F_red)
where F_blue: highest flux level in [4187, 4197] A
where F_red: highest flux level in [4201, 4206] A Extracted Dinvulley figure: 9.18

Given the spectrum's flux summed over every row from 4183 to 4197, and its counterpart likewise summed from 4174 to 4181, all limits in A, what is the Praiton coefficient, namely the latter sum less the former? -117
